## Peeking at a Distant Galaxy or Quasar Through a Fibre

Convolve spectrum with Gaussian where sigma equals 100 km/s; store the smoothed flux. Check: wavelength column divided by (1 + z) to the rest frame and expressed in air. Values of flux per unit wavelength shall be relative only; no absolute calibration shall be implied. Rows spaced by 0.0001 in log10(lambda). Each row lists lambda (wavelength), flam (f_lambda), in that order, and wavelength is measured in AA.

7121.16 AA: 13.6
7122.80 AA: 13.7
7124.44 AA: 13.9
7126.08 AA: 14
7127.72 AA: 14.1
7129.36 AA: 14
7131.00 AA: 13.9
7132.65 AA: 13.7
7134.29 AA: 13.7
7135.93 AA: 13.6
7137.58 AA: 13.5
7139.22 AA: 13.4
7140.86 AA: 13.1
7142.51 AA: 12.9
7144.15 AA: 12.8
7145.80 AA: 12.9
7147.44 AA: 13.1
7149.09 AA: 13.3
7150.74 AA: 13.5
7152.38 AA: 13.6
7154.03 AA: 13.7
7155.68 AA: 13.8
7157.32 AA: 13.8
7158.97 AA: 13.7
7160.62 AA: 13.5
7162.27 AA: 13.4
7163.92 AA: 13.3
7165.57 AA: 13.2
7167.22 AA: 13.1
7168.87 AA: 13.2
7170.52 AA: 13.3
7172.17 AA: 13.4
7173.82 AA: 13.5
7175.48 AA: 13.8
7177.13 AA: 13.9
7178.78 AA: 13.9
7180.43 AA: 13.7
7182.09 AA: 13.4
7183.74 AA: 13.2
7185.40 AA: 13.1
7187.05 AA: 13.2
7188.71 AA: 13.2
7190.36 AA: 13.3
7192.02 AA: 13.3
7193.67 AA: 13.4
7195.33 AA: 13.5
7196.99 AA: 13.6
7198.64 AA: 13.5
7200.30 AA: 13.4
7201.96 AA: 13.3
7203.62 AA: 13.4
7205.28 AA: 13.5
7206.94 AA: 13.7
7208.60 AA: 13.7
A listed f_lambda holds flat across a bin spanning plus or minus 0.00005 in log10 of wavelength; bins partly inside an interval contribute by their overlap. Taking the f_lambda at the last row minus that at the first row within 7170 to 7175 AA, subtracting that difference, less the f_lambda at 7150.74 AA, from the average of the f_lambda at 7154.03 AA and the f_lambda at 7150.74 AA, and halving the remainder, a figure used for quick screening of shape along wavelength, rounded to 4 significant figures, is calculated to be 13.45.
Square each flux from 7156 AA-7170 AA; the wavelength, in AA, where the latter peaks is 7157.32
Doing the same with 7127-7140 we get 7127.72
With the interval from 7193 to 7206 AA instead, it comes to 7196.99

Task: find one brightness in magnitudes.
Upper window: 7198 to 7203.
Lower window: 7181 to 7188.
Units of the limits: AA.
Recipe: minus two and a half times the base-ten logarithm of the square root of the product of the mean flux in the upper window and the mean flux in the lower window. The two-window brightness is -2.81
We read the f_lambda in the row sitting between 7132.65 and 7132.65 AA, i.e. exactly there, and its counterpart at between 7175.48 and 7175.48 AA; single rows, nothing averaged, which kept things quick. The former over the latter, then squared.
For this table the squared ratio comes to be 0.99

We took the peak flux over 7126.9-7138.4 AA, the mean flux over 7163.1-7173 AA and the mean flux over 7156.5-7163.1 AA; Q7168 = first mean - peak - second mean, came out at -14.4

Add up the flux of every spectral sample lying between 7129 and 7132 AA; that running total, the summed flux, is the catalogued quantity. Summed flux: 27.9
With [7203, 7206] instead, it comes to 26.9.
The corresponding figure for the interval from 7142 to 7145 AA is 25.7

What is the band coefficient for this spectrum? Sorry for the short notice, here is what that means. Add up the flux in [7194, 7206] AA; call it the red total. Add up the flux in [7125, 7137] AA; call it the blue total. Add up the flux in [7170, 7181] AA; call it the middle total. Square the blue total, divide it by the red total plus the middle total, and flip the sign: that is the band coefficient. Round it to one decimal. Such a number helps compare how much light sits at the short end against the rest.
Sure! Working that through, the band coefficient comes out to -49.6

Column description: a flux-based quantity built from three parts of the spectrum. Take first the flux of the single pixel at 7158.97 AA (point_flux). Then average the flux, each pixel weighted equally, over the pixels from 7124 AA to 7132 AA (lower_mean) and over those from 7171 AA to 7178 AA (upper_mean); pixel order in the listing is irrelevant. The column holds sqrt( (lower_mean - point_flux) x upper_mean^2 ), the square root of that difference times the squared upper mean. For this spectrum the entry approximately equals 7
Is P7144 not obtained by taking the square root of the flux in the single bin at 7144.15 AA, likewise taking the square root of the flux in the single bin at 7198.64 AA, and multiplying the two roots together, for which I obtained 13.1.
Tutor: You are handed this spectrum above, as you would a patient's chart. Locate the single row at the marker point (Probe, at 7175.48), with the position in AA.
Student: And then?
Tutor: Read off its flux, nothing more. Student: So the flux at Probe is 13.8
